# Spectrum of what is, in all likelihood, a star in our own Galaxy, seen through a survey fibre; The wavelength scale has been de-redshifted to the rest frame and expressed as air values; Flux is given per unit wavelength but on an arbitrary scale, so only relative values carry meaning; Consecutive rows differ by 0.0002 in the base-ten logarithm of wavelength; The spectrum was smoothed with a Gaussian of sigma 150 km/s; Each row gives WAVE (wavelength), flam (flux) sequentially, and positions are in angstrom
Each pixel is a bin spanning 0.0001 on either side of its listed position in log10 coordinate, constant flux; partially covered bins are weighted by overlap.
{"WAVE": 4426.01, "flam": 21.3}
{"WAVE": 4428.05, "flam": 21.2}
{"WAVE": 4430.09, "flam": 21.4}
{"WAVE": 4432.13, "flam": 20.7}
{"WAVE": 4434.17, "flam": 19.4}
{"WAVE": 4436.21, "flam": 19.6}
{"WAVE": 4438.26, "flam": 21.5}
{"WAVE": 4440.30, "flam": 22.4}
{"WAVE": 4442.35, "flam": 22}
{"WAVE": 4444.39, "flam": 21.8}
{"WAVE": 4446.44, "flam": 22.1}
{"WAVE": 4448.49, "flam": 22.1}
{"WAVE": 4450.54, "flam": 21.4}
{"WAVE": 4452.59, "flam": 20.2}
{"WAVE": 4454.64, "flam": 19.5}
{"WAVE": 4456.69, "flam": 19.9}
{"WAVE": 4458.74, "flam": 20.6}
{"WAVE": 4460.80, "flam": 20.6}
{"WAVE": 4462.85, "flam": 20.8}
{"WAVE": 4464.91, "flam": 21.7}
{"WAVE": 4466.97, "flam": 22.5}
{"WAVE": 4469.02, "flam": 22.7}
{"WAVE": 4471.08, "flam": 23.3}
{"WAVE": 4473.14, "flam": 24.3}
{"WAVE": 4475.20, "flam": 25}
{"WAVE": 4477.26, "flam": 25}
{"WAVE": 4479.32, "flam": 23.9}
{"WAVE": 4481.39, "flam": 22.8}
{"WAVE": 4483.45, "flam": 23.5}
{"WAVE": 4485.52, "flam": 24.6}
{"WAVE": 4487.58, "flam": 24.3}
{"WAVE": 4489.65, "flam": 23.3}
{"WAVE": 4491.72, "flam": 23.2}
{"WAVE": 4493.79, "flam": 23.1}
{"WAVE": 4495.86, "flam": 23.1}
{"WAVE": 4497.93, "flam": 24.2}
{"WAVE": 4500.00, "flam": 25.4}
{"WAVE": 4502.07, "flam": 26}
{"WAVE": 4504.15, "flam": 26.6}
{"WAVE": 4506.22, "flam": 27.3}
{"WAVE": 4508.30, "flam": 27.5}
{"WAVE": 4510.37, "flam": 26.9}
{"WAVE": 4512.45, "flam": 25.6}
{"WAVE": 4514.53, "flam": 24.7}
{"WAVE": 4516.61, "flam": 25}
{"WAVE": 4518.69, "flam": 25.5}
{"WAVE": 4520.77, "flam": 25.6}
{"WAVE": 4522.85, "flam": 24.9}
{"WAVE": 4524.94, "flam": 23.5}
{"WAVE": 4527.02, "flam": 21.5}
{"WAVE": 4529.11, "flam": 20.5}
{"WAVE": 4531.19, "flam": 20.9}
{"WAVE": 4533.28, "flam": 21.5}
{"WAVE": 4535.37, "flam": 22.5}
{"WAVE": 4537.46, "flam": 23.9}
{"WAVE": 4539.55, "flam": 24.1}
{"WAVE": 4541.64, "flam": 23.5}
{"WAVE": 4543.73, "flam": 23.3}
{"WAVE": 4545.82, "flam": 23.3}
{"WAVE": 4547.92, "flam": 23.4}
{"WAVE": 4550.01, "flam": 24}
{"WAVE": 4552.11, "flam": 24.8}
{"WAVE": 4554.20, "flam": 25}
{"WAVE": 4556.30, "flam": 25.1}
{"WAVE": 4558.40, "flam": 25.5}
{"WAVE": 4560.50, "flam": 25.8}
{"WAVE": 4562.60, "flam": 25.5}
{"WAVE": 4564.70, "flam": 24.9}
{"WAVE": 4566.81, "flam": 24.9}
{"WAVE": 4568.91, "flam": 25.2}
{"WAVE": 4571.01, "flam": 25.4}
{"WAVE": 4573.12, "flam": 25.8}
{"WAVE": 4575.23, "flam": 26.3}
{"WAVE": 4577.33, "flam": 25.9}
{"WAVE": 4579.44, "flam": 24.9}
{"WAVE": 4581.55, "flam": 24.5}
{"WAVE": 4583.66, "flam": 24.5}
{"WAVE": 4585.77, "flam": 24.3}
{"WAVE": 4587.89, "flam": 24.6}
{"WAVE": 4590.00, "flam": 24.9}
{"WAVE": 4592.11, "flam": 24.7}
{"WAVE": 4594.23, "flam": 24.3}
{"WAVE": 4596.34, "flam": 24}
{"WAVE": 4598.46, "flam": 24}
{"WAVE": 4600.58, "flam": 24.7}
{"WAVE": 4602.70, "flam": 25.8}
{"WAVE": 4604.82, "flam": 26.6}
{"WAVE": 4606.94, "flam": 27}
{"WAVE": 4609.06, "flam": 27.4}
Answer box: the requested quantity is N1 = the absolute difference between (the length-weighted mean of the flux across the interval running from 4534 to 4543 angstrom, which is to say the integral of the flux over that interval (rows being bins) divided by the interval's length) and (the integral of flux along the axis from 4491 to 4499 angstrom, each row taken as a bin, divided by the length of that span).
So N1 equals 0.0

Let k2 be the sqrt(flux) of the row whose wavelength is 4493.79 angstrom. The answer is 4.81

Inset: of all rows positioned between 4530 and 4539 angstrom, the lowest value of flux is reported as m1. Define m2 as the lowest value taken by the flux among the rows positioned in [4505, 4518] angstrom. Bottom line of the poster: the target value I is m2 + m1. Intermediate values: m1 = 20.9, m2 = 24.7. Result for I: 45.6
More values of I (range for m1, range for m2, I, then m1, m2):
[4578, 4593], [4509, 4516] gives 49.0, 24.3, 24.7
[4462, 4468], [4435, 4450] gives 40.4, 20.8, 19.6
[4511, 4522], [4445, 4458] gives 44.2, 24.7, 19.5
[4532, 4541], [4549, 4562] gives 45.5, 21.5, 24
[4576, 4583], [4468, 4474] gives 47.2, 24.5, 22.7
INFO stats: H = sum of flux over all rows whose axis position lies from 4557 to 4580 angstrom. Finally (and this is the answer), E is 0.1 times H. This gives 28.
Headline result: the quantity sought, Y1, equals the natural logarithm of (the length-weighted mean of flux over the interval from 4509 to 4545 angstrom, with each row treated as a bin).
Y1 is 3.17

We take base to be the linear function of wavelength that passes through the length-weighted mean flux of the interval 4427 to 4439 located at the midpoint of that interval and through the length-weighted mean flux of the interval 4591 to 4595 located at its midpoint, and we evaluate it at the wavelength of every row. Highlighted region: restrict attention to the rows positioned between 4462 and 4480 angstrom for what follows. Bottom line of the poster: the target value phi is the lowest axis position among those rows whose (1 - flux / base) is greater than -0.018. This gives 4462.85 angstrom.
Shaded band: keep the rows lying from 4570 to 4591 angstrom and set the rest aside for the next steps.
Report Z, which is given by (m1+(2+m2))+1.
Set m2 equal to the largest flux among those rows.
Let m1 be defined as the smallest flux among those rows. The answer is 54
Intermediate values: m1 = 24.3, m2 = 26.3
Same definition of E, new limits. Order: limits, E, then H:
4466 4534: 80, 798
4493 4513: 26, 256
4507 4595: 103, 1028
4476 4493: 19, 191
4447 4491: 47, 472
